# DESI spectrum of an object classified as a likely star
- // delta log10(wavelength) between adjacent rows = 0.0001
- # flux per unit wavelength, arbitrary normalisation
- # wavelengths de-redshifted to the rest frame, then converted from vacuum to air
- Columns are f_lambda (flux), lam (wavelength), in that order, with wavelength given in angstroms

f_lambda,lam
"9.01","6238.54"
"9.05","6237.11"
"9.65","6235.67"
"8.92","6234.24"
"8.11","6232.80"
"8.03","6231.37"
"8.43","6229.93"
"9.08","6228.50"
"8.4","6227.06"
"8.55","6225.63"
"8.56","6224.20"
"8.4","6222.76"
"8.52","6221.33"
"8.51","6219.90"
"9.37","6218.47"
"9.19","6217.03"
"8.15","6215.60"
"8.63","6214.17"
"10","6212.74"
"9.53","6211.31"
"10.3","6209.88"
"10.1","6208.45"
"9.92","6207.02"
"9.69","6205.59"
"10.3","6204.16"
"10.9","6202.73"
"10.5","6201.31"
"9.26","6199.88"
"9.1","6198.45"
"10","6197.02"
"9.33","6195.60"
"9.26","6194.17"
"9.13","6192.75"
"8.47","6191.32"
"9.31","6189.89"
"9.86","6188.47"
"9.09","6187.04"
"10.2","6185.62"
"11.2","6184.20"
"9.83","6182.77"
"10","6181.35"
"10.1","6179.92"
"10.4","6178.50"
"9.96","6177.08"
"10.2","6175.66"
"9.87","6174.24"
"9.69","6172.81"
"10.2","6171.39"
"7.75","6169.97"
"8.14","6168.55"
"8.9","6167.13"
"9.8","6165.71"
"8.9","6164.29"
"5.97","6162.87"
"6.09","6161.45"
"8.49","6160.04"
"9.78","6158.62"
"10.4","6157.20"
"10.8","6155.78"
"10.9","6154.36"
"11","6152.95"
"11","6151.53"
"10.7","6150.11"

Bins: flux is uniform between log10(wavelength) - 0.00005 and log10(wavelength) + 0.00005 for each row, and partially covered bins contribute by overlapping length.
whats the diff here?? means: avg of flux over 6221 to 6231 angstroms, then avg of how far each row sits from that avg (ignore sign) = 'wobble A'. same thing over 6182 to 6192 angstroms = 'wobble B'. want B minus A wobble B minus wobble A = 0.50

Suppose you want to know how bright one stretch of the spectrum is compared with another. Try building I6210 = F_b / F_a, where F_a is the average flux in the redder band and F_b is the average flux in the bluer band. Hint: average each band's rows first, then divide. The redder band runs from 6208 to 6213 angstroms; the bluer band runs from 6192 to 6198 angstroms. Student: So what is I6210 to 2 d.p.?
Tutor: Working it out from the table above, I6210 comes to 0.94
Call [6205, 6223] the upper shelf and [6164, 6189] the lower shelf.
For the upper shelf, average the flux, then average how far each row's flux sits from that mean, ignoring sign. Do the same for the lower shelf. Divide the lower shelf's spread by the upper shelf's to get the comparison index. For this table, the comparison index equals 1.0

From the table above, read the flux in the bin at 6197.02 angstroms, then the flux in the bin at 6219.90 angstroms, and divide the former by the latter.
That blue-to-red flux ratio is 1.18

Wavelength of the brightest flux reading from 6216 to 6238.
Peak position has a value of 6235.67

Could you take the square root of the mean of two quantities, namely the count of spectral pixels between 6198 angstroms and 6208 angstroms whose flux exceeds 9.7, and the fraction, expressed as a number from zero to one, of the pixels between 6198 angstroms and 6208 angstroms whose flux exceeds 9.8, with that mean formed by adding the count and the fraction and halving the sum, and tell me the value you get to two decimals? 1.51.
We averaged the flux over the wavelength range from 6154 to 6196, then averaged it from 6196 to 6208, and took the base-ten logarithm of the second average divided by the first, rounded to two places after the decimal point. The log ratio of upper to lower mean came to 0.03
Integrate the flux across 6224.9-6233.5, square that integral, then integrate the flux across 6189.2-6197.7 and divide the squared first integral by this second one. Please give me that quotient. 67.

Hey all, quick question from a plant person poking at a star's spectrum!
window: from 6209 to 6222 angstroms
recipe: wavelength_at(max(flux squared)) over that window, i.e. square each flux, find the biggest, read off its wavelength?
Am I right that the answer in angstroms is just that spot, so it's 6209.88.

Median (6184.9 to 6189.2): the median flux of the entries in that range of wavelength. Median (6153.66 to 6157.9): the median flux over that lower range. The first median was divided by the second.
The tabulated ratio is 0.91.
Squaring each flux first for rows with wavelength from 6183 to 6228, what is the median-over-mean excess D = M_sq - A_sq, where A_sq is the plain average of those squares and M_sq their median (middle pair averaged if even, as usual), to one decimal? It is -2.5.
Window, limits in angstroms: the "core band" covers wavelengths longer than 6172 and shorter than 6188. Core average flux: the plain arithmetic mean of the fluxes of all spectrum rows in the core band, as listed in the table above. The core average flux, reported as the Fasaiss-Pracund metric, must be 10.0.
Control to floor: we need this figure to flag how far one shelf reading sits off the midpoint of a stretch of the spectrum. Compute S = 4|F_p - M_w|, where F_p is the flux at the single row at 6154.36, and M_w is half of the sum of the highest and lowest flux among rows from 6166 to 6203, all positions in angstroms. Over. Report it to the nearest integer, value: 6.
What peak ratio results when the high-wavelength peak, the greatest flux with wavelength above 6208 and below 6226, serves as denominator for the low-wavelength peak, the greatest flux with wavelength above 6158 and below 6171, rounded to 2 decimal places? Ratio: 0.95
